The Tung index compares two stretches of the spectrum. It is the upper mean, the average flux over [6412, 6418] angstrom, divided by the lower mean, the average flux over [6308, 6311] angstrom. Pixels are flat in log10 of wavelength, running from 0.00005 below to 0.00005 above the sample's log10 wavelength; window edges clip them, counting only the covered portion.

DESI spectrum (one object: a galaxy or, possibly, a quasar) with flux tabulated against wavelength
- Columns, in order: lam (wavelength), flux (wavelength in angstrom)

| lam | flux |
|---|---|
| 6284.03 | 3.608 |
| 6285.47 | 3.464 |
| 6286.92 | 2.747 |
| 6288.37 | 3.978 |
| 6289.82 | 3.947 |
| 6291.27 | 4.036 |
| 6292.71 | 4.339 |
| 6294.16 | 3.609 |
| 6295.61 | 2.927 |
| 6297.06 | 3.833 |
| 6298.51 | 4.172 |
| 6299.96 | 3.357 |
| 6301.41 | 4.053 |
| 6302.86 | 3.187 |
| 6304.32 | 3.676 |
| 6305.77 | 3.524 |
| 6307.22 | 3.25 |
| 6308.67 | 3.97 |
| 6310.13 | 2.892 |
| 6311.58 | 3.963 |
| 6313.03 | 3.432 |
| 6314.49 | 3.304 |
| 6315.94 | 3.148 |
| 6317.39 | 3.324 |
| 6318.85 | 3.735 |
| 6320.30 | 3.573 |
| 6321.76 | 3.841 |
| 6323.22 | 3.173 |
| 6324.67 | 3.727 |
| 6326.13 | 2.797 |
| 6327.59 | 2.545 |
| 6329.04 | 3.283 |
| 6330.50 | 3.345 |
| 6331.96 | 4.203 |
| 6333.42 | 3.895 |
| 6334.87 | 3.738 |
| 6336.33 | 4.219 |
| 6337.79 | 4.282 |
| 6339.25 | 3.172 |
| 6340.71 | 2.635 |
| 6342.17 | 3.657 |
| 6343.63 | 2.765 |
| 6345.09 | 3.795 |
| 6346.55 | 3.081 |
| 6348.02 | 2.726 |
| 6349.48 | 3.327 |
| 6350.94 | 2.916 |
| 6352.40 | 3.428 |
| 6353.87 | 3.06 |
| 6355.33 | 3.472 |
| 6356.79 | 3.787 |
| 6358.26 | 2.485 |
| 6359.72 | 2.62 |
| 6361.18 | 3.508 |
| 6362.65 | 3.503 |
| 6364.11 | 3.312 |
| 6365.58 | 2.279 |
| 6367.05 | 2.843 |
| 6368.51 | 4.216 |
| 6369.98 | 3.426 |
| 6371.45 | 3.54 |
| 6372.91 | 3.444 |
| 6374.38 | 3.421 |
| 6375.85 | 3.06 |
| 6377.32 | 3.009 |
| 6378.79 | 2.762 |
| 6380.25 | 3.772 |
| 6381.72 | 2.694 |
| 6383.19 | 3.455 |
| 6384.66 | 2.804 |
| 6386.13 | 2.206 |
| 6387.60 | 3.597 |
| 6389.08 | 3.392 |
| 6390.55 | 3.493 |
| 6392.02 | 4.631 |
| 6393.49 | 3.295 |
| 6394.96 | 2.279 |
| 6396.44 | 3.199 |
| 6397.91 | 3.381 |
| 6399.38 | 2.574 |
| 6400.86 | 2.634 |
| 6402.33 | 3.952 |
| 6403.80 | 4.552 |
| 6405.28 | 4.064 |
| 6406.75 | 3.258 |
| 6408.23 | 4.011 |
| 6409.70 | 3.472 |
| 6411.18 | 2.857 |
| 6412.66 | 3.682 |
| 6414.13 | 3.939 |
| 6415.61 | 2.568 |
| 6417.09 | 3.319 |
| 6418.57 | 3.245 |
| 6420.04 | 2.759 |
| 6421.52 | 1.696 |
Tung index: 0.98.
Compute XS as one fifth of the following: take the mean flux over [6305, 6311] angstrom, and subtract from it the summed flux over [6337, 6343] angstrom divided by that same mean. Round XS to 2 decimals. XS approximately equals -0.12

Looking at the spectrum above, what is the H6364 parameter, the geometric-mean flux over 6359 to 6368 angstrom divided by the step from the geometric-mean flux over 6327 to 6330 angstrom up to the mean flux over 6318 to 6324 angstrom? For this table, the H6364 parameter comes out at 4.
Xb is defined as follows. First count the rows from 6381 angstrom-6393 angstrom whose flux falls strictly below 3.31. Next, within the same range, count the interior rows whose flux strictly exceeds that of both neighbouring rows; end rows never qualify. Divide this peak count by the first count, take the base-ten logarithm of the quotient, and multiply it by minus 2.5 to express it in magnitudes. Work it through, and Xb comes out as 0.44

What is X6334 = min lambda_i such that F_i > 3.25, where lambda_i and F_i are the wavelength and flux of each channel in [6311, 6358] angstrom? 6311.58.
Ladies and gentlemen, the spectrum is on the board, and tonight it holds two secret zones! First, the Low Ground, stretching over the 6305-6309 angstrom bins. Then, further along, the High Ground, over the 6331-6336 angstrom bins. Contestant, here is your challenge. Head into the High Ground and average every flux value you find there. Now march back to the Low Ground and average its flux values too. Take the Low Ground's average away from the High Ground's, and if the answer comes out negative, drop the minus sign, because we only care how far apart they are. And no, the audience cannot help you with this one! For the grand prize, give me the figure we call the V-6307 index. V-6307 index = 0.4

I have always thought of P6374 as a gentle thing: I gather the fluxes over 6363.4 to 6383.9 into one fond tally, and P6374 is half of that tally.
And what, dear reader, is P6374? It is 22.6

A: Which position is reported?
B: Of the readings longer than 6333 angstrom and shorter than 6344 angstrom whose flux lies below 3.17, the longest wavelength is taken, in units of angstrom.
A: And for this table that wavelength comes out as 6343.63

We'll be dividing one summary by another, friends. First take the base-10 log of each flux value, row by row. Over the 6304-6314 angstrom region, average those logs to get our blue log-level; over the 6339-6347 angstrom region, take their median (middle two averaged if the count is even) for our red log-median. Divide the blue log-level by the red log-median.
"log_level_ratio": 1.10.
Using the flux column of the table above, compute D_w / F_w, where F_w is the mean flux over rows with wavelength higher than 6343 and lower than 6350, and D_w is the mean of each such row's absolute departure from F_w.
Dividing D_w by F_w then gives 0.108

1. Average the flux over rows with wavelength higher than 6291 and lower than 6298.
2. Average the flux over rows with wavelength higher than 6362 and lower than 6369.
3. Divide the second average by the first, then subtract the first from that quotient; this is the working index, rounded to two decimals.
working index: -2.89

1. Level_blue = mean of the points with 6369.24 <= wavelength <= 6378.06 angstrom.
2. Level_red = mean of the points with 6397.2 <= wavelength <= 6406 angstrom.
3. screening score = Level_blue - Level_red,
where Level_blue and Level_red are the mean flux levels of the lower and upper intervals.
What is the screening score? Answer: -0.21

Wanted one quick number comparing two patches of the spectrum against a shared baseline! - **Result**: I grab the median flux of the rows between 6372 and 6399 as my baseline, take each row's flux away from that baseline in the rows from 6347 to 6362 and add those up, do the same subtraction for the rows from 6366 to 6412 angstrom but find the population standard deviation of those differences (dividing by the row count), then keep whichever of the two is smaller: 1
